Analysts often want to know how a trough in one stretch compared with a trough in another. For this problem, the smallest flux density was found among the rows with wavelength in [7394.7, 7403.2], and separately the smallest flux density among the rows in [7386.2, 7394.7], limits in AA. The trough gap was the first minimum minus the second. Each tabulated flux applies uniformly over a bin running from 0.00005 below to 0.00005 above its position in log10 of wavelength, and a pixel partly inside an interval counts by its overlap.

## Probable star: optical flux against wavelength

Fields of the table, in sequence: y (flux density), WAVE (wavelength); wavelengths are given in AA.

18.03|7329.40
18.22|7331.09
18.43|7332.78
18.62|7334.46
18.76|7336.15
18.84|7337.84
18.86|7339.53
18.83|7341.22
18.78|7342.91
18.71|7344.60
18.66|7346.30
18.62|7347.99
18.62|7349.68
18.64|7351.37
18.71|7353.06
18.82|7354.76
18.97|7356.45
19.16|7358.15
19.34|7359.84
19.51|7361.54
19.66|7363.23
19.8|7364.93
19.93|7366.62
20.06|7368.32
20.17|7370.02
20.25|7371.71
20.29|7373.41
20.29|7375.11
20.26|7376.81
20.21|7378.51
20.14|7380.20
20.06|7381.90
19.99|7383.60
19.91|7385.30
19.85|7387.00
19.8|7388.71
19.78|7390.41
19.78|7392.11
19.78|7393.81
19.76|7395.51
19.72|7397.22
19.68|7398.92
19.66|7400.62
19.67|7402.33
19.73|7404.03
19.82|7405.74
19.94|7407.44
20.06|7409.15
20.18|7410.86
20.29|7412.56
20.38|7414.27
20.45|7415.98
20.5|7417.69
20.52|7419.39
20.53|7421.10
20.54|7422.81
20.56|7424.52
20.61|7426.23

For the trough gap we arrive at -0.1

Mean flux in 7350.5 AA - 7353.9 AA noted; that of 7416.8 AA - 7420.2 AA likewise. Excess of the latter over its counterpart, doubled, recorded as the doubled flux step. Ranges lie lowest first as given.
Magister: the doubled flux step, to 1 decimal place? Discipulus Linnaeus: 3.7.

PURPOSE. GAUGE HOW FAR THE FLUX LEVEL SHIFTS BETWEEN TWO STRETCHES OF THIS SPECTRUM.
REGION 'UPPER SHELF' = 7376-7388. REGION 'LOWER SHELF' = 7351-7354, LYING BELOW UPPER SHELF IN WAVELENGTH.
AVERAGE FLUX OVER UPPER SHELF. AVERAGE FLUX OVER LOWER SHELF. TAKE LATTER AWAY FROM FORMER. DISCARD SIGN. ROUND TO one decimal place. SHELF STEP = 1.4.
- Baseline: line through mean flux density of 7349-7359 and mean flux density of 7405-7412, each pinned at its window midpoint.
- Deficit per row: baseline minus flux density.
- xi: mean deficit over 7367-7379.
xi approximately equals -1.0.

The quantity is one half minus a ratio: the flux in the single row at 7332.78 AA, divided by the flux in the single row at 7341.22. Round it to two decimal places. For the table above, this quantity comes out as -0.48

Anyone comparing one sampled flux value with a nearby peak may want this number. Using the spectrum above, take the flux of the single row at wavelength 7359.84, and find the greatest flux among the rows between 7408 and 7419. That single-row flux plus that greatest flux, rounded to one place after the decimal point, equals 39.8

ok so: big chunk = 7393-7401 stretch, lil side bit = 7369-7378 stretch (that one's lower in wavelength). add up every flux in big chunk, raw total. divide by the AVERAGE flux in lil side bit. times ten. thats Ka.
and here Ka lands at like 48.7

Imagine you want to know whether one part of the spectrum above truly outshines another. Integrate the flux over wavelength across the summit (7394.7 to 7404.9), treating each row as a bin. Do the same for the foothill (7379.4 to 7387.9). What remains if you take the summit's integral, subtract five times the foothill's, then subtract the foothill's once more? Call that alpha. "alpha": -818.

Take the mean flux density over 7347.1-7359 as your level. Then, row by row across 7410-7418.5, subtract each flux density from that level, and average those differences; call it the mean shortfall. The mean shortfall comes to -1.6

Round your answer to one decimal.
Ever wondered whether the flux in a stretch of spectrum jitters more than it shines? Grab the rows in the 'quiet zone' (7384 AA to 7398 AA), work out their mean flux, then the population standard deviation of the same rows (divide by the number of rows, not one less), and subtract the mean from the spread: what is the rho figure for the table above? -19.7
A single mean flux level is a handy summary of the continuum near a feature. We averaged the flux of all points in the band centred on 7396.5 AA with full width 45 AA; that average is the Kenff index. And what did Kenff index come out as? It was 20.0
